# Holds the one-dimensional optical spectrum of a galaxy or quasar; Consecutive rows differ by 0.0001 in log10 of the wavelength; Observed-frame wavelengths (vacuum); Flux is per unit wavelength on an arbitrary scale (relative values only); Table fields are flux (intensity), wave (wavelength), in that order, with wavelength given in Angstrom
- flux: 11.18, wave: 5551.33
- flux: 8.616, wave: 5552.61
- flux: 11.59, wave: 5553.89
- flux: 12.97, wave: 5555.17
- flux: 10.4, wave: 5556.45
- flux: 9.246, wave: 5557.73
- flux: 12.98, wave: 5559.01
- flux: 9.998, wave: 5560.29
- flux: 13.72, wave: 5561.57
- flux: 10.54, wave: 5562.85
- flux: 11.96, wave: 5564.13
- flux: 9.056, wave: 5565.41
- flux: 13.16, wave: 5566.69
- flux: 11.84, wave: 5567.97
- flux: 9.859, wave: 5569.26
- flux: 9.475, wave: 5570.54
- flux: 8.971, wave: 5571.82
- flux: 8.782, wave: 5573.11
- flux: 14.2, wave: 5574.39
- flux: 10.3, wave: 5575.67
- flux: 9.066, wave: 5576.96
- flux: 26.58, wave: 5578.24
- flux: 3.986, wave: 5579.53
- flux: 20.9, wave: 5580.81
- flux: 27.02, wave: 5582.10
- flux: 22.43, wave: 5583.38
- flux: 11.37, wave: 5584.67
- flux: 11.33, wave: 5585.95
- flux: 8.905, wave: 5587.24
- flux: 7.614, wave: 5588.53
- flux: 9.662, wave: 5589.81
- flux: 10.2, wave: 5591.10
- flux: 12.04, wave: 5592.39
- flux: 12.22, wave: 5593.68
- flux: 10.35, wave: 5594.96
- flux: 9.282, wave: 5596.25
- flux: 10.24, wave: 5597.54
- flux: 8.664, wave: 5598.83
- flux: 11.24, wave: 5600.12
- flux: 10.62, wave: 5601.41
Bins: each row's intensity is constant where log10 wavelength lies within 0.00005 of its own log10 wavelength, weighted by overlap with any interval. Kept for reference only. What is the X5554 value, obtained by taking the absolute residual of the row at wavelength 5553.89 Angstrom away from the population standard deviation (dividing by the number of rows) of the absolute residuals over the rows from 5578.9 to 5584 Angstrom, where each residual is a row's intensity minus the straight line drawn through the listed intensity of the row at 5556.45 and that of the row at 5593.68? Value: 2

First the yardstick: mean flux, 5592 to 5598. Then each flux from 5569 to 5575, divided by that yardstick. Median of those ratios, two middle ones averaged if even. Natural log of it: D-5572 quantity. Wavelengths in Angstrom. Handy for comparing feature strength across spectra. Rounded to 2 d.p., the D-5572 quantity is -0.13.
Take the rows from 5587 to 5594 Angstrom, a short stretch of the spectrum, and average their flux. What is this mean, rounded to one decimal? 10.1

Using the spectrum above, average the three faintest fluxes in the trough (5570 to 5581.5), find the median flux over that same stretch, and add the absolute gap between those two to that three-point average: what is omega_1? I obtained 9.5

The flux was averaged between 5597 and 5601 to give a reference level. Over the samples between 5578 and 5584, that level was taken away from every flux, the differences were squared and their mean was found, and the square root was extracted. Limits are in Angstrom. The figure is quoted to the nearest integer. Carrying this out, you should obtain 13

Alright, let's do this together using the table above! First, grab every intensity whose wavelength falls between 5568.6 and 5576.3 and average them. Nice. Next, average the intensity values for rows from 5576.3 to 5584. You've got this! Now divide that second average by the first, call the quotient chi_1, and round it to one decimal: 1.8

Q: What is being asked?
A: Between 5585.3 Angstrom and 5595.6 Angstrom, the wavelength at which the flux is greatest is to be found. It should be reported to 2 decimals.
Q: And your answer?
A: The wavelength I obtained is 5593.68 Angstrom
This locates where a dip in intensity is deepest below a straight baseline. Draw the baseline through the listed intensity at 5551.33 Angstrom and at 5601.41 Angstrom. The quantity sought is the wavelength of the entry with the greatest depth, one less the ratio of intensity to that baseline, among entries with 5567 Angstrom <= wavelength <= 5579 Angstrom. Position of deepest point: 5573.11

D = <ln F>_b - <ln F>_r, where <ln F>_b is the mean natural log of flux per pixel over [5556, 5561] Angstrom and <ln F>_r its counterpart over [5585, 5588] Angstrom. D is 0.05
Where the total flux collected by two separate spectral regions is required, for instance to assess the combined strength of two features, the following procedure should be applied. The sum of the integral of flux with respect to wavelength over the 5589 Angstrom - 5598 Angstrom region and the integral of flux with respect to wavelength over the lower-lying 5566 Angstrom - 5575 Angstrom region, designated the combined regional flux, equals 193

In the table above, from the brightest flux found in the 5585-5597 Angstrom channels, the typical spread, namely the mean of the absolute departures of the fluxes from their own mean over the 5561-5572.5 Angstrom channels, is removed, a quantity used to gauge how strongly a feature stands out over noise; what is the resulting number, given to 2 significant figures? 11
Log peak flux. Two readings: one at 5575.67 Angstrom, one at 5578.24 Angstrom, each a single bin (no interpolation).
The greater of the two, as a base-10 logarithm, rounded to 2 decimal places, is 1.42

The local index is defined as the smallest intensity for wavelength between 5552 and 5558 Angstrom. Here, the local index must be 8.616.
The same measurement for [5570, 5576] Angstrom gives 8.782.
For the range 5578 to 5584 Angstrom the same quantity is 3.986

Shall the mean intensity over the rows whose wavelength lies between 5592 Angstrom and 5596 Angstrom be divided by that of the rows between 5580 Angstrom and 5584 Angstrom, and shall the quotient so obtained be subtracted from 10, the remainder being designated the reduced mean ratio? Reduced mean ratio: 9.5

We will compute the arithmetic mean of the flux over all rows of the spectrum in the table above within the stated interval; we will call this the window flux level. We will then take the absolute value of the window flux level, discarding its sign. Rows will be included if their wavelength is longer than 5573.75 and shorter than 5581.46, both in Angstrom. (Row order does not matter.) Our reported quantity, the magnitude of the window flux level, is 14.2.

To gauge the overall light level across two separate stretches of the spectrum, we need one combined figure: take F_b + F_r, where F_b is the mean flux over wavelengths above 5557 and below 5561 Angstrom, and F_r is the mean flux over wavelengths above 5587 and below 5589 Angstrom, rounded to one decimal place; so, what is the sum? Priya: 19.0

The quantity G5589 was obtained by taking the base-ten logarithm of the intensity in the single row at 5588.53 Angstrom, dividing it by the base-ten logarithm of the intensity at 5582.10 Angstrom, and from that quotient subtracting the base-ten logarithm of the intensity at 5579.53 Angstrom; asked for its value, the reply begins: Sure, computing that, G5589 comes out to 0.0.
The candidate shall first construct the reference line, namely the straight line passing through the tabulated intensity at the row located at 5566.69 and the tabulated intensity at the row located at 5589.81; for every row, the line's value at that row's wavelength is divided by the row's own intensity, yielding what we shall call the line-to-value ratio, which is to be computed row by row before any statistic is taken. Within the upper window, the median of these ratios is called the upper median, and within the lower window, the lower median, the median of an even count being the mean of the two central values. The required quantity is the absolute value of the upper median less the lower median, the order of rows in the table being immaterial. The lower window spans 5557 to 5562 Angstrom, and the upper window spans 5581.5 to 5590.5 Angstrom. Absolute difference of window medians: 0.3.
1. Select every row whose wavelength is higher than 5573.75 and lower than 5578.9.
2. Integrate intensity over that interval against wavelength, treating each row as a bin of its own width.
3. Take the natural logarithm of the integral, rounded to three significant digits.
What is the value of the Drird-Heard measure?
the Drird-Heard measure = 4.35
